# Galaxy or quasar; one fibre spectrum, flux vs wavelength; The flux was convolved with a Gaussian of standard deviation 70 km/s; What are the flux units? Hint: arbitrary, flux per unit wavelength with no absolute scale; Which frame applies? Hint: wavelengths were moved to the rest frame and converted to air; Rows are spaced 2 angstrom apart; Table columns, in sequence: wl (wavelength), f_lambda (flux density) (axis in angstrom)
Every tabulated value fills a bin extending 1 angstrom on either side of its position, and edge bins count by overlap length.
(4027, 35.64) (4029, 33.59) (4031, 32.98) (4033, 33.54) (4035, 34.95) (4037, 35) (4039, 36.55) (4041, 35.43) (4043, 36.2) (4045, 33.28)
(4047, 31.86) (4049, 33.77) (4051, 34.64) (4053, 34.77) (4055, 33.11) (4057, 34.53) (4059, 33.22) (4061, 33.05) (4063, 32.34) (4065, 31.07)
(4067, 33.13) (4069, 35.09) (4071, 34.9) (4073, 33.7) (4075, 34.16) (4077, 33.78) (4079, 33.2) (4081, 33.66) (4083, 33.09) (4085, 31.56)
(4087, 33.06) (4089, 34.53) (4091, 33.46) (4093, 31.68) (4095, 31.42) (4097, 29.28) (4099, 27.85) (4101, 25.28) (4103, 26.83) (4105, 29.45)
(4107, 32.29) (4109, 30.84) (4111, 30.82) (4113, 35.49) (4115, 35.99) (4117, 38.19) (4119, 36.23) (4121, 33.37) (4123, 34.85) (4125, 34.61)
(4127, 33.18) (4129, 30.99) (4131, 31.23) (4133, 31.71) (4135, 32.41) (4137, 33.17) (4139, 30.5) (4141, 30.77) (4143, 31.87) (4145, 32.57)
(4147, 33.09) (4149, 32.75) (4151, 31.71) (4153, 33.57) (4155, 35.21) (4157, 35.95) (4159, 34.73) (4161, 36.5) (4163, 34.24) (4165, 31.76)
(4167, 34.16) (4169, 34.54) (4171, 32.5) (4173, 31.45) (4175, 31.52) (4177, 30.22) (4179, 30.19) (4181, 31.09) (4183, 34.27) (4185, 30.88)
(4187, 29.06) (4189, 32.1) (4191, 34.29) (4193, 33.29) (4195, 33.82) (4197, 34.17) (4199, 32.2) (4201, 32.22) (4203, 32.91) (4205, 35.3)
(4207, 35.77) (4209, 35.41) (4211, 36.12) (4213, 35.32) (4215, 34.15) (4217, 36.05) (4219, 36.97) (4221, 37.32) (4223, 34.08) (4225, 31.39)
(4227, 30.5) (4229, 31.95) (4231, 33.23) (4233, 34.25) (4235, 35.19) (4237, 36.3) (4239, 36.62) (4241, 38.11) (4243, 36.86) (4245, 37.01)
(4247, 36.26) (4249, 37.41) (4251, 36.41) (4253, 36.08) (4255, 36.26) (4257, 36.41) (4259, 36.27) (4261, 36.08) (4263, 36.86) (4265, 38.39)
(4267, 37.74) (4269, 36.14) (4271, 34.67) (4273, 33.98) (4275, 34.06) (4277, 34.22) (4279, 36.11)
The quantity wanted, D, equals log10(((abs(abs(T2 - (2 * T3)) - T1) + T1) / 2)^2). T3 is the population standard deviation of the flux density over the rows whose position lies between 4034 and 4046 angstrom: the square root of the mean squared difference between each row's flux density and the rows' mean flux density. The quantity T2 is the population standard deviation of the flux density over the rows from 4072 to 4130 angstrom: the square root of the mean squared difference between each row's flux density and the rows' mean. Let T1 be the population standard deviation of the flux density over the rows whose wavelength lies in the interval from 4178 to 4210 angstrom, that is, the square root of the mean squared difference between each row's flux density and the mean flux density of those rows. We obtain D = 0.38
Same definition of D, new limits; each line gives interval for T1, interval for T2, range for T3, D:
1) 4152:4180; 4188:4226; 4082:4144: 0.54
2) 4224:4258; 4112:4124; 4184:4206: 0.19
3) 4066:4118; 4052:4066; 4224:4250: 0.52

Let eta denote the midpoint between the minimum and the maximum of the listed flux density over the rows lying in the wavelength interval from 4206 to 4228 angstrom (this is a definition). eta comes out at 33.9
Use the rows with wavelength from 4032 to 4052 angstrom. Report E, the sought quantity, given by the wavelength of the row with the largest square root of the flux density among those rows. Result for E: 4039 angstrom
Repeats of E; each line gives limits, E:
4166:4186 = 4169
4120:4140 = 4123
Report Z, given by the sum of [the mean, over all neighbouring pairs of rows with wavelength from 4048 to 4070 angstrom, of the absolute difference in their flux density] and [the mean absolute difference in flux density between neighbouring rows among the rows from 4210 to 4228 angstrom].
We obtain 2.7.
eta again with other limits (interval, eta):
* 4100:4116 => 30.6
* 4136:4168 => 33.5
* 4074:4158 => 31.7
